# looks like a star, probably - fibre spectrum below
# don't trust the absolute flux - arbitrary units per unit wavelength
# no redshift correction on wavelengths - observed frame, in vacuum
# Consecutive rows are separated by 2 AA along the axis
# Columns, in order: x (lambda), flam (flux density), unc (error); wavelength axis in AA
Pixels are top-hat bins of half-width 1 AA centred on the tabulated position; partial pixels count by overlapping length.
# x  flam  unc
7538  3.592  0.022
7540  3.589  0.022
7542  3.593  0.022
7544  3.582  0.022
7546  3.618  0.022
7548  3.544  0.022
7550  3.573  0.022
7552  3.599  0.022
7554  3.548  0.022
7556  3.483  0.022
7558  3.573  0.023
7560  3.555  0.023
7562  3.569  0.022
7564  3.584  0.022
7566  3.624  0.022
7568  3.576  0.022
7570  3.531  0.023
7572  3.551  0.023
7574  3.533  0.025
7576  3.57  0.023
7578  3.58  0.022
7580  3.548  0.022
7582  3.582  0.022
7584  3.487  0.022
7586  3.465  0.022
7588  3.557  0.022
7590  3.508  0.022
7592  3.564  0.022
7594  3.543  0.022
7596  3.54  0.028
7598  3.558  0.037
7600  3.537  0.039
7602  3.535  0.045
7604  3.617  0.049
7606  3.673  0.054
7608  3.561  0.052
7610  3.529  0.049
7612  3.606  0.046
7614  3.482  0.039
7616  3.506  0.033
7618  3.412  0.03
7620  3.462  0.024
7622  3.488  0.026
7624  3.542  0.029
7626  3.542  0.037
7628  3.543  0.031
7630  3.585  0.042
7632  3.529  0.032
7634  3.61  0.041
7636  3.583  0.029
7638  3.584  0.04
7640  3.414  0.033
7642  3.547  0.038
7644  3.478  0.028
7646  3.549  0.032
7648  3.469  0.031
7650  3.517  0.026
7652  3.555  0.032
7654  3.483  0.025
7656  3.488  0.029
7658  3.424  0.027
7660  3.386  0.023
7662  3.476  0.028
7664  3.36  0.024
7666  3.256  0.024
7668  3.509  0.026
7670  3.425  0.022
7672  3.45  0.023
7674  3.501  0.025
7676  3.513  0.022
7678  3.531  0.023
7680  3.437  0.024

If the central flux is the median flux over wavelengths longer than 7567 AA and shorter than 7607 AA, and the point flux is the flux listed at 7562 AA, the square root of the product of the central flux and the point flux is 3.56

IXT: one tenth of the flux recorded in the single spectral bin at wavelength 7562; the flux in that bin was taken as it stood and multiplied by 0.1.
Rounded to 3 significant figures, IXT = 0.357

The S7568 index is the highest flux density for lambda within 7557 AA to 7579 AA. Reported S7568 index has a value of 3.624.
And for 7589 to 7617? 3.673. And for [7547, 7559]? 3.599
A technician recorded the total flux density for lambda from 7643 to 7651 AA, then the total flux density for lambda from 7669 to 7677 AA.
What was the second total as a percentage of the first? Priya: 99.1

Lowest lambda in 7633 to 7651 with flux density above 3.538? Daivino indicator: 7634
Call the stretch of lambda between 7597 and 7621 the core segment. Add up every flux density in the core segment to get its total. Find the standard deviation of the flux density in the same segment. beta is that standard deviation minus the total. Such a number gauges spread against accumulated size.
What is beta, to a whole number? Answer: -42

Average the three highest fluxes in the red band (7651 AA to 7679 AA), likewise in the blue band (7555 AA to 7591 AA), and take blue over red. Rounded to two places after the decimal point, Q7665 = 1.02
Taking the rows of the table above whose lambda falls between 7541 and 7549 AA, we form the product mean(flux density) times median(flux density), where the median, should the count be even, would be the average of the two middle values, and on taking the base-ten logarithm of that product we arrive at 1.11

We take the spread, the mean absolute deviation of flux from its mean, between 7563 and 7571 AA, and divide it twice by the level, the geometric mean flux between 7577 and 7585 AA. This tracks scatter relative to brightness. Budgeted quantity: 0.0020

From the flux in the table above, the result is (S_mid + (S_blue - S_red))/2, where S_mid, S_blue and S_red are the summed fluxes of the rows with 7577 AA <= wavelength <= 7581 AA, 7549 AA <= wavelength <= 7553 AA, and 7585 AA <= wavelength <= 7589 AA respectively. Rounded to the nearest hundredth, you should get 3.64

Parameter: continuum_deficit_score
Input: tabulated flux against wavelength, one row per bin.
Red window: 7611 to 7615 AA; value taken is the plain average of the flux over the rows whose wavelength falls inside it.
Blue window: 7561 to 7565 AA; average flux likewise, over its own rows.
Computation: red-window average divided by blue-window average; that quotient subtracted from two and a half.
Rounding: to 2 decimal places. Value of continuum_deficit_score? 1.51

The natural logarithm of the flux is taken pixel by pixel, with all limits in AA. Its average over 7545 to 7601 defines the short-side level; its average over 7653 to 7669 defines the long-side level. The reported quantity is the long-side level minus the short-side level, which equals -0.038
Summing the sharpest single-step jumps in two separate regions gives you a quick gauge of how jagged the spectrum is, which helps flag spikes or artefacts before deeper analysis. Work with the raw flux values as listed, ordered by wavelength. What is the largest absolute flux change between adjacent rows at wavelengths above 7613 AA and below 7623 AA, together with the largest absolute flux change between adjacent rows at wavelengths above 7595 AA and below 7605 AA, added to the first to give 0.18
